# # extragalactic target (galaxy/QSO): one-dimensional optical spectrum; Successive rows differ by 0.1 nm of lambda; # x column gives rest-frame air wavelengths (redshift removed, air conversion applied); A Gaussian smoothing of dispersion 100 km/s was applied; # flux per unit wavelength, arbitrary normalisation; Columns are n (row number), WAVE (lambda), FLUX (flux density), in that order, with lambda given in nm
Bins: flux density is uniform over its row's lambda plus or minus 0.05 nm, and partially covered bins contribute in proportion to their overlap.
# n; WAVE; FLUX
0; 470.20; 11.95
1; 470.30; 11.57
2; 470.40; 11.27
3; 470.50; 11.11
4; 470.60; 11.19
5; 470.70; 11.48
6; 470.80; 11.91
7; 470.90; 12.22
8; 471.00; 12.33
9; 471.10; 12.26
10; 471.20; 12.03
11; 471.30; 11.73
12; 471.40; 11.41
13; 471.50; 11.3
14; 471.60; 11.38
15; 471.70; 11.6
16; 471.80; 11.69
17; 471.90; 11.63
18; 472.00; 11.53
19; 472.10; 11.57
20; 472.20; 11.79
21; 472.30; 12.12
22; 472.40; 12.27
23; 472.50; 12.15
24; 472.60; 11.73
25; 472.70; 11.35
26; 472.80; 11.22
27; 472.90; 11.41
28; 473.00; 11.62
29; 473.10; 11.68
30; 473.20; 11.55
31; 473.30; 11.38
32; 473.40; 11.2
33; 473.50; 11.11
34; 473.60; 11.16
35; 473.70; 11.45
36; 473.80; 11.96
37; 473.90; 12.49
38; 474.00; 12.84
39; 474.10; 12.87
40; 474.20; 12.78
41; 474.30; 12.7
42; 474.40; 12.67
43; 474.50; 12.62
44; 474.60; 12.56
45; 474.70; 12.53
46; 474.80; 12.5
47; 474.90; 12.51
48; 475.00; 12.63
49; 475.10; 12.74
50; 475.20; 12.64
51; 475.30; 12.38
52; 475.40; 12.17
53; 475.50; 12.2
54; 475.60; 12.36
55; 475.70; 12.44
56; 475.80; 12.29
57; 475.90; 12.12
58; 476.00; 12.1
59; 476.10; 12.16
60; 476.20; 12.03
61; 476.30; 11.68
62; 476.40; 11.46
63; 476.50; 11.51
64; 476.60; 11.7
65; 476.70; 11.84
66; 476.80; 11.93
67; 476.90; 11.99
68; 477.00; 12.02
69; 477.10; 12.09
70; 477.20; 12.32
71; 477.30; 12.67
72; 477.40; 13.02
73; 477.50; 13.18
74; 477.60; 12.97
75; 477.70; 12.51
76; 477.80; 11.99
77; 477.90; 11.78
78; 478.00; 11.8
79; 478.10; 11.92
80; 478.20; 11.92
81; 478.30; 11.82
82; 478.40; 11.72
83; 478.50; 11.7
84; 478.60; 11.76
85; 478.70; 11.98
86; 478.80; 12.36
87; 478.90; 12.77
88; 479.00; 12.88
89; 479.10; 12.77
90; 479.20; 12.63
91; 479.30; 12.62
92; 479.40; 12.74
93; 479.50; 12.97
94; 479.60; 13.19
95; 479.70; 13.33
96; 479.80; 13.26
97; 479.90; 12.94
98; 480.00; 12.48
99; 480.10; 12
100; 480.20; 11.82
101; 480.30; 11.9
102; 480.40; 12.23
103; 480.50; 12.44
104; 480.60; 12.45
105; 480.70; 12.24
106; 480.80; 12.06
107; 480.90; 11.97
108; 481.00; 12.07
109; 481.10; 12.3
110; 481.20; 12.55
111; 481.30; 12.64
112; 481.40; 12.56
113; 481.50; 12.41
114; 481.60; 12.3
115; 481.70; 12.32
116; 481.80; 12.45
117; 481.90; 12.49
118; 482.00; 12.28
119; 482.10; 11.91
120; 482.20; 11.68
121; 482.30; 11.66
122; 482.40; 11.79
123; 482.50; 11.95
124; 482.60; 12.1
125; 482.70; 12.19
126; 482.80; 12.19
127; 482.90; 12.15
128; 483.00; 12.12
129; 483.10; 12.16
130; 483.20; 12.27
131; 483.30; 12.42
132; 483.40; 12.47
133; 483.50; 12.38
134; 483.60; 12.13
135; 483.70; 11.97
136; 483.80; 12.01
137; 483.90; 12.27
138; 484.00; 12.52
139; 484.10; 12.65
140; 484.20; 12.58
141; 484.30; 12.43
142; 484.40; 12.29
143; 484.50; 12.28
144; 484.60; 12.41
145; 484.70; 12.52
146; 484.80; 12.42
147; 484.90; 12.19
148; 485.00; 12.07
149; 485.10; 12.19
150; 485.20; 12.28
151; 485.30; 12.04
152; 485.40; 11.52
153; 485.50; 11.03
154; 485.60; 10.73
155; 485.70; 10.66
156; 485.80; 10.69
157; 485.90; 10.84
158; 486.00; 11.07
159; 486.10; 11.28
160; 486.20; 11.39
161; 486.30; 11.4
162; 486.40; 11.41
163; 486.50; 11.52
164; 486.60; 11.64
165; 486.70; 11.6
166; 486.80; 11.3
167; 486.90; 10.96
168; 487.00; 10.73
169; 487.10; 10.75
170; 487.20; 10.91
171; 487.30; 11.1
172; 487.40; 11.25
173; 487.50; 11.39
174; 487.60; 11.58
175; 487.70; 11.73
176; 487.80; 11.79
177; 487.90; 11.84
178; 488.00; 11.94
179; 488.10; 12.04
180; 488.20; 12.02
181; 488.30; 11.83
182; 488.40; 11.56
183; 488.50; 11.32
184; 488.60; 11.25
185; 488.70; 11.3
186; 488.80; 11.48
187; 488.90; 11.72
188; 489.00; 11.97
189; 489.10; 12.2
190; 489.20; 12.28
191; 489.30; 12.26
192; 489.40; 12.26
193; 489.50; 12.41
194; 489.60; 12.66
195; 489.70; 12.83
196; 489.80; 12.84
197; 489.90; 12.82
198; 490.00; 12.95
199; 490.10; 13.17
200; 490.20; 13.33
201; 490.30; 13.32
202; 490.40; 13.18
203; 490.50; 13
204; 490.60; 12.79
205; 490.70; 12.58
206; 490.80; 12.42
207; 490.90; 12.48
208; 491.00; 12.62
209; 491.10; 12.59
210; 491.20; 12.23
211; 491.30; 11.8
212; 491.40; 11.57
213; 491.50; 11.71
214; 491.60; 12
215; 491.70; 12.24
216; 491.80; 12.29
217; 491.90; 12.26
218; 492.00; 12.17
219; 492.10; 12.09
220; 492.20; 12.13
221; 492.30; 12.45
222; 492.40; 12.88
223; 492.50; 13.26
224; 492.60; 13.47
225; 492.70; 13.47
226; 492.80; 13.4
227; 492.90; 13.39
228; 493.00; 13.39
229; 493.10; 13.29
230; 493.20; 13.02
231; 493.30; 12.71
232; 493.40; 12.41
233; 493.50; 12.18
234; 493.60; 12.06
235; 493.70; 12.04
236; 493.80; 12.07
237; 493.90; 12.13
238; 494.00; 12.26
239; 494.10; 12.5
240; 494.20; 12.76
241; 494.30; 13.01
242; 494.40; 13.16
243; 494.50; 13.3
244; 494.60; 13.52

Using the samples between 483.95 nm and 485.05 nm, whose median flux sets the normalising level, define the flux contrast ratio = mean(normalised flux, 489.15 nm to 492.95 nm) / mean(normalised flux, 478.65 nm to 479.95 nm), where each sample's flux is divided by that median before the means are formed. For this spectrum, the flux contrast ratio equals 0.99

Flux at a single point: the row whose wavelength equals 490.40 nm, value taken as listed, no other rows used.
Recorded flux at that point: 13.18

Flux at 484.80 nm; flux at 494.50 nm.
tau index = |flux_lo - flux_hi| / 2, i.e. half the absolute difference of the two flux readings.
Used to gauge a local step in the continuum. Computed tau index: 0.44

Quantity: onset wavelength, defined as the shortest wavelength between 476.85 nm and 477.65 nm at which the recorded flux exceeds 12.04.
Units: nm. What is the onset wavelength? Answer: 477.10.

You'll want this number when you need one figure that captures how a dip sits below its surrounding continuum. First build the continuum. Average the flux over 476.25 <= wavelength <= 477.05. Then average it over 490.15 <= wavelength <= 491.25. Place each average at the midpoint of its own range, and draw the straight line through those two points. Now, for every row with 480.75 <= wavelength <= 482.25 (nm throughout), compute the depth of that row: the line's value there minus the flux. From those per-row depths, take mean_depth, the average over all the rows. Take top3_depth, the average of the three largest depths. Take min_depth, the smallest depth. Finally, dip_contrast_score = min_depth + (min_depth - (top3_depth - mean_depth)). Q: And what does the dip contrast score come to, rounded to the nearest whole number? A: -2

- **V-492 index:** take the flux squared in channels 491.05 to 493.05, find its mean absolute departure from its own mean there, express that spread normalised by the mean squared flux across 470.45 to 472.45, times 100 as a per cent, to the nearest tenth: 10.2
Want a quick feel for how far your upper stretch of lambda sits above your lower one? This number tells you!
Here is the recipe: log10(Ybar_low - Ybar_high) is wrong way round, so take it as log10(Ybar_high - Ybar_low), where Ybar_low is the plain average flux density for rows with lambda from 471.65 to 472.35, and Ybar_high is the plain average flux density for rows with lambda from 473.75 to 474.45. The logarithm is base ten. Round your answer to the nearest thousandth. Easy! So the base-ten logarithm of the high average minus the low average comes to -0.040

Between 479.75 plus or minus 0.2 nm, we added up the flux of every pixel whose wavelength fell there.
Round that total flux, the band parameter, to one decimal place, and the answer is 52.7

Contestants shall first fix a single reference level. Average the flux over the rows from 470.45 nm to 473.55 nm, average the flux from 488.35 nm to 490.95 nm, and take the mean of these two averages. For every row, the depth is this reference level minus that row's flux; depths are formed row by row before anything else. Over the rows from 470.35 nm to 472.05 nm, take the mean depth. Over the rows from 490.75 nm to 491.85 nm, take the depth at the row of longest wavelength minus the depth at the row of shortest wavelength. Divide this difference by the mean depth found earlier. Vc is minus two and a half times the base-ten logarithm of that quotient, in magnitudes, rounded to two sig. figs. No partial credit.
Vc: 1.1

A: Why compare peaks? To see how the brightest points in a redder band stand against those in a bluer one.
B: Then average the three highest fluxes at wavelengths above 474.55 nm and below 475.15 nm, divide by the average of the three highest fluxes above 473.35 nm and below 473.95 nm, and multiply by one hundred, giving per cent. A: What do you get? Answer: 106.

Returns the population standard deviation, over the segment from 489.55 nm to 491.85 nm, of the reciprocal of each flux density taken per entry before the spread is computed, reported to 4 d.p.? 0.0031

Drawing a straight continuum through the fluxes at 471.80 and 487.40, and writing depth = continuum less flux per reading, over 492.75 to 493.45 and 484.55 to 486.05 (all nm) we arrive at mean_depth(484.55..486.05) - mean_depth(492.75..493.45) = 1.7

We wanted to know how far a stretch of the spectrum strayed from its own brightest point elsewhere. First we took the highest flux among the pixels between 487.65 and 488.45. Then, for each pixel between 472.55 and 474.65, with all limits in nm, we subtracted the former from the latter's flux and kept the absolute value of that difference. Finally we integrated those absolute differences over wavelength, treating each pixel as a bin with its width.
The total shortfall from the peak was 1.3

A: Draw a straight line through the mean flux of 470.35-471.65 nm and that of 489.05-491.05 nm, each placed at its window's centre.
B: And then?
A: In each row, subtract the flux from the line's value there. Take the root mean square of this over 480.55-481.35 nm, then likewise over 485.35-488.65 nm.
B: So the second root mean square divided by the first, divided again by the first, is 23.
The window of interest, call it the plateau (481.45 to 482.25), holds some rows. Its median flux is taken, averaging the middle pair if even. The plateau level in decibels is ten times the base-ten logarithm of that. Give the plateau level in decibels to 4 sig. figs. 10.90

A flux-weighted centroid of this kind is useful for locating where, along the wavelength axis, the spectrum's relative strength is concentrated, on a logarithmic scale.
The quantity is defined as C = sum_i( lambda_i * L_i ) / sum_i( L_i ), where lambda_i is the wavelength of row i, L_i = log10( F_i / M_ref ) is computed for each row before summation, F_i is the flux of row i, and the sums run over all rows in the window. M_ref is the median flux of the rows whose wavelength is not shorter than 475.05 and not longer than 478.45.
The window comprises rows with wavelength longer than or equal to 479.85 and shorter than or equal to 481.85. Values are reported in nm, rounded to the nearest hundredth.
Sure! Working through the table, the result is 480.98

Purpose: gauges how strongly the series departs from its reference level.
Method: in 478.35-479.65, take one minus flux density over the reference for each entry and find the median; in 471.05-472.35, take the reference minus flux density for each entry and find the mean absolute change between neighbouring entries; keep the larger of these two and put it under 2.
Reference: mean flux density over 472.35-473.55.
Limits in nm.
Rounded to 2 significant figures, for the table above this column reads 11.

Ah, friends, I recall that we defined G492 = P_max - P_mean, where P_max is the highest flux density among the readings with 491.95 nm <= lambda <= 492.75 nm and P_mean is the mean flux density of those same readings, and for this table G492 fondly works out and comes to 0.73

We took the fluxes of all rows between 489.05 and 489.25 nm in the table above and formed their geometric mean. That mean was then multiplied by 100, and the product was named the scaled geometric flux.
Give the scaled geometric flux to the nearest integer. 1224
